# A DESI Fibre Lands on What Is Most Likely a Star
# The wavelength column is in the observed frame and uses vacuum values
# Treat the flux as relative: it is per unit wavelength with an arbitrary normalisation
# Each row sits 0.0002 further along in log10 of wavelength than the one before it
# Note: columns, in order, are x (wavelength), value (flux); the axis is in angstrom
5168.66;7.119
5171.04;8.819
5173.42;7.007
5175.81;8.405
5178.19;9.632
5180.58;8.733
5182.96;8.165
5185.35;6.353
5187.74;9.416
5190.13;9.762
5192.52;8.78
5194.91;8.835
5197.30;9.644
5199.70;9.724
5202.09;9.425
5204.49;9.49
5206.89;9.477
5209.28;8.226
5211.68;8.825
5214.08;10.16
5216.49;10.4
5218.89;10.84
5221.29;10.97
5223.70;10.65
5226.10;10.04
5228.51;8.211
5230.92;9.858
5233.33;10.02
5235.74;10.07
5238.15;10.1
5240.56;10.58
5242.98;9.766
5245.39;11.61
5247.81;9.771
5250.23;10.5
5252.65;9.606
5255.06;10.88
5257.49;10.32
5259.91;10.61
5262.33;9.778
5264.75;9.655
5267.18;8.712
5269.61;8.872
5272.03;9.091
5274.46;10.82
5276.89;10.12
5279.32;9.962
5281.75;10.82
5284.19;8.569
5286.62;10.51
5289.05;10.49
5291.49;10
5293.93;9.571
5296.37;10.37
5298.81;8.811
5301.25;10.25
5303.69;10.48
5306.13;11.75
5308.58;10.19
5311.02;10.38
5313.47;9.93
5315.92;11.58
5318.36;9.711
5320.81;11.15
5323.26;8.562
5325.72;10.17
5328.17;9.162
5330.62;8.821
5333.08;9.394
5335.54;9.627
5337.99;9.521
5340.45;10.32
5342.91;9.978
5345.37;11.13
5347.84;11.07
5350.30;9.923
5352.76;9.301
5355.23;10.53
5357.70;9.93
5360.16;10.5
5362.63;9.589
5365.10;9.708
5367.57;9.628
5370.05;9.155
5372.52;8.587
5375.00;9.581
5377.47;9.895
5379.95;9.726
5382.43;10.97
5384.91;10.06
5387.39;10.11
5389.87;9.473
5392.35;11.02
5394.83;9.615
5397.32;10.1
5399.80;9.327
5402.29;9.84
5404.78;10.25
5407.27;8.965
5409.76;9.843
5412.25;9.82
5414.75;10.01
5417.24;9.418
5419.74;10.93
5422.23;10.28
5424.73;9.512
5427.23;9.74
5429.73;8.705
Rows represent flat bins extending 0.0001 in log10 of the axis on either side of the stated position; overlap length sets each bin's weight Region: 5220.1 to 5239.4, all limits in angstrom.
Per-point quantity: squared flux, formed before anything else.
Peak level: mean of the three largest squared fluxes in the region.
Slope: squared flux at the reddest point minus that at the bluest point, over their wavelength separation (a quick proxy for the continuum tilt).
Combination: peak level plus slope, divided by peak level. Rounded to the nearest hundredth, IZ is 0.99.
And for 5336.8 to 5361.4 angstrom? 1.01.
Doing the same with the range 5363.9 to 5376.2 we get 1.00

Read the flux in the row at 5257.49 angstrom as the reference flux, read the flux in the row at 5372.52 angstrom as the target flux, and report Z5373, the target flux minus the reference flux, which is -1.7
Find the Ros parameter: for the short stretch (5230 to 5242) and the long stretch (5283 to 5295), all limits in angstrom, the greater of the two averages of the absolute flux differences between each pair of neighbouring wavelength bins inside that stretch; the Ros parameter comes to 0.72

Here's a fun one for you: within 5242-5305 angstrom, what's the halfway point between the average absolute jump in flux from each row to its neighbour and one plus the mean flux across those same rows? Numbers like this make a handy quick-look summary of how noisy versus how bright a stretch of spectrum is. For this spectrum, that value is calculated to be 5.95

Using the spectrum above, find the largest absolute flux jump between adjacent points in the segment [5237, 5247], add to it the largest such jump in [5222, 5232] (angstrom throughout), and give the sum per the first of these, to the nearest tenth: 2.0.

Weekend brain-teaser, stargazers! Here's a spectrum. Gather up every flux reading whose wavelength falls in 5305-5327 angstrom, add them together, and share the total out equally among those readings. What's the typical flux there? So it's 10.4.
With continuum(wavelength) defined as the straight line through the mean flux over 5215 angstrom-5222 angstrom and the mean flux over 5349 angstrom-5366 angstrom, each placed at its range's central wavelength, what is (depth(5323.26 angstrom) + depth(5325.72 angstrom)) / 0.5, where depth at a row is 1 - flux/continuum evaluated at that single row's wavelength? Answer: 0.30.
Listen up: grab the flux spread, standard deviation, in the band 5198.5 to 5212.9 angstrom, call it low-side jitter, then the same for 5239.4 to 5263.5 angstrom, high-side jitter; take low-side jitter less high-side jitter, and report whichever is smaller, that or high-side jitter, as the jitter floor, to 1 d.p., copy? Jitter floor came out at -0.1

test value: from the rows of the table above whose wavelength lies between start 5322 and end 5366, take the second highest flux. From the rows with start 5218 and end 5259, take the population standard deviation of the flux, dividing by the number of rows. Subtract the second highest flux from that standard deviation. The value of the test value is -10.4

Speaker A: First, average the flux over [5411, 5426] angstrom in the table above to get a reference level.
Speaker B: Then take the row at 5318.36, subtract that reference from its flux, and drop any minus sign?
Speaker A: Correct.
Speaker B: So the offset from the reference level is 0.28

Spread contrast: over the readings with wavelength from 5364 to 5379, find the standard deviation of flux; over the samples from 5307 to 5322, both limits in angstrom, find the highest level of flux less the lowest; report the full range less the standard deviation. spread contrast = 1.4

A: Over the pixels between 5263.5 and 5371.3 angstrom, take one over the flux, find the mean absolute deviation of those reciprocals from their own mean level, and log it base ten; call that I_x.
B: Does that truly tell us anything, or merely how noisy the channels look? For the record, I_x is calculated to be -2.20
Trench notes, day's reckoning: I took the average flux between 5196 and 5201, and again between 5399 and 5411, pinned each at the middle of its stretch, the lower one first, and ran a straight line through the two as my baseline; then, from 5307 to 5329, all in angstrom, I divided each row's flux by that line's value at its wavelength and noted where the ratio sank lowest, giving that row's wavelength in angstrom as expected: 5323.26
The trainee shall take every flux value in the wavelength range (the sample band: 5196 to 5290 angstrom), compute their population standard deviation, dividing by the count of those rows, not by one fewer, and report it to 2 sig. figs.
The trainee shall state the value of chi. 0.77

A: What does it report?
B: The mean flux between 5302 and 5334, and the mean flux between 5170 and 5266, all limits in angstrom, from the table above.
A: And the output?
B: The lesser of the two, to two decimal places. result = 9.58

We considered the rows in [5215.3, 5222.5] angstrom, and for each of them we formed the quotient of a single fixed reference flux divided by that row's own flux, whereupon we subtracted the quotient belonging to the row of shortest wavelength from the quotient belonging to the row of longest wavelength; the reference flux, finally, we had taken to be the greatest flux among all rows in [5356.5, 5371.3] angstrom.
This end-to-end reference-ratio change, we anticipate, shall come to -0.052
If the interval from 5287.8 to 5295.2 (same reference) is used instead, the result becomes 0.096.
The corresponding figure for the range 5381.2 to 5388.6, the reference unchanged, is 0.081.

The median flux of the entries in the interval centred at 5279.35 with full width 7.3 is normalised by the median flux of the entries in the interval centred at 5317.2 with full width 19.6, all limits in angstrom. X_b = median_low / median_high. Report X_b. 0.99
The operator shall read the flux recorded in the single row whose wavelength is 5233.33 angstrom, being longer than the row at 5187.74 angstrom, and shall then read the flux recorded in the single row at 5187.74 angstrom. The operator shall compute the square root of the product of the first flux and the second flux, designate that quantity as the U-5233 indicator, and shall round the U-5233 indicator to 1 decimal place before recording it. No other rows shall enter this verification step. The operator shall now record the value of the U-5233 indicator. 9.7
